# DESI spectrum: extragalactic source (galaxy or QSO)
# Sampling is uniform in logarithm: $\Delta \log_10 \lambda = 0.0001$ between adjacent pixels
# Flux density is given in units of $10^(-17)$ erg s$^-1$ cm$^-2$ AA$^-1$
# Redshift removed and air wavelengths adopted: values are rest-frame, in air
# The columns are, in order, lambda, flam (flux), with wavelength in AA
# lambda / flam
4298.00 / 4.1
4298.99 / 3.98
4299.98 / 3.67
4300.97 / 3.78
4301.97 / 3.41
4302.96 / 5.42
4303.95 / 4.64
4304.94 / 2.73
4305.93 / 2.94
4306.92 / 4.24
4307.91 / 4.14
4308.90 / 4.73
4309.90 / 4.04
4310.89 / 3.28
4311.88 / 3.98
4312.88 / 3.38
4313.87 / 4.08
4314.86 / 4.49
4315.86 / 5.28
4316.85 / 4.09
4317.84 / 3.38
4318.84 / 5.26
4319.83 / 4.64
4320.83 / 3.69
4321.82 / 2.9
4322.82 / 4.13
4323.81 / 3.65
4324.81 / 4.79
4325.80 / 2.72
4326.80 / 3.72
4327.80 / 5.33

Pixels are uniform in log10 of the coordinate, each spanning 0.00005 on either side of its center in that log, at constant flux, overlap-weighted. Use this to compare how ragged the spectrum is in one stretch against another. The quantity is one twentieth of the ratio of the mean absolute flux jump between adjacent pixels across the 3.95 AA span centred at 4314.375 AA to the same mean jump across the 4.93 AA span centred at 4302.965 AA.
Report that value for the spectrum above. 0.025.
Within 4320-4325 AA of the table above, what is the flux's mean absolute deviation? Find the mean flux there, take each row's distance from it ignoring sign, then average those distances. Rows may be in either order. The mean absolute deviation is 0.50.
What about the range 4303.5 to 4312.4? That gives 0.58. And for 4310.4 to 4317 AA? 0.46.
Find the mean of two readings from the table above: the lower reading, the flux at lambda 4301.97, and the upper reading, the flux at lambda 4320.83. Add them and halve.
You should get 3.55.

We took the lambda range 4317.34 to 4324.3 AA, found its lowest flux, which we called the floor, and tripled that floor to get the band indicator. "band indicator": 8.7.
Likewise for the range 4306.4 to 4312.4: 9.8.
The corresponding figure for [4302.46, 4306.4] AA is 8.2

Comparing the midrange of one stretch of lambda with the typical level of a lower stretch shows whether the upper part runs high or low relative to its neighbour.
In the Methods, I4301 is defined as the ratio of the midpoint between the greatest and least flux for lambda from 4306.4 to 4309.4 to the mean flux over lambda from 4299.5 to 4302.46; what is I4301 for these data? 1.23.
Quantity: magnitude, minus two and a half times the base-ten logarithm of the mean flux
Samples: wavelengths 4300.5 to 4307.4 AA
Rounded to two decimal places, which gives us -1.47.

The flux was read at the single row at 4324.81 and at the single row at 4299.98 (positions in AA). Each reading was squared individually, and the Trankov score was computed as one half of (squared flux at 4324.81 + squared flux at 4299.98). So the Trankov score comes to 18.2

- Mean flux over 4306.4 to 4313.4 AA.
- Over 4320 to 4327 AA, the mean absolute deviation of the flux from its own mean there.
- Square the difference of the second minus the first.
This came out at 12.1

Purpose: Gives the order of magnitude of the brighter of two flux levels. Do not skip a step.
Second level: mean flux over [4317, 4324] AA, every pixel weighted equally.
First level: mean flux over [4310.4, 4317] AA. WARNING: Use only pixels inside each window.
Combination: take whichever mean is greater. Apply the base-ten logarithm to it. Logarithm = 0.611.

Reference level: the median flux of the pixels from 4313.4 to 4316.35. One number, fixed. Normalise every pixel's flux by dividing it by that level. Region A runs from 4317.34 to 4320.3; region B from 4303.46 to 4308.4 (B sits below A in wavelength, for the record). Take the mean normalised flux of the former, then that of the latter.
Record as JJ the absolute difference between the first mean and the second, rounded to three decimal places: 0.153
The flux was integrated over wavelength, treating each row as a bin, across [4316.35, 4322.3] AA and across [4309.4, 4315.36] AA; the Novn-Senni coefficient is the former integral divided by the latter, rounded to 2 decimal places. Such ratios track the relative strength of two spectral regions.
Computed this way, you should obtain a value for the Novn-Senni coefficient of 1.03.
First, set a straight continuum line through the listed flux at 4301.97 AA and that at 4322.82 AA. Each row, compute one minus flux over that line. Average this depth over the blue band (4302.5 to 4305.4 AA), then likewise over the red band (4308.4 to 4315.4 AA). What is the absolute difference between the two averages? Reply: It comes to 0.16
